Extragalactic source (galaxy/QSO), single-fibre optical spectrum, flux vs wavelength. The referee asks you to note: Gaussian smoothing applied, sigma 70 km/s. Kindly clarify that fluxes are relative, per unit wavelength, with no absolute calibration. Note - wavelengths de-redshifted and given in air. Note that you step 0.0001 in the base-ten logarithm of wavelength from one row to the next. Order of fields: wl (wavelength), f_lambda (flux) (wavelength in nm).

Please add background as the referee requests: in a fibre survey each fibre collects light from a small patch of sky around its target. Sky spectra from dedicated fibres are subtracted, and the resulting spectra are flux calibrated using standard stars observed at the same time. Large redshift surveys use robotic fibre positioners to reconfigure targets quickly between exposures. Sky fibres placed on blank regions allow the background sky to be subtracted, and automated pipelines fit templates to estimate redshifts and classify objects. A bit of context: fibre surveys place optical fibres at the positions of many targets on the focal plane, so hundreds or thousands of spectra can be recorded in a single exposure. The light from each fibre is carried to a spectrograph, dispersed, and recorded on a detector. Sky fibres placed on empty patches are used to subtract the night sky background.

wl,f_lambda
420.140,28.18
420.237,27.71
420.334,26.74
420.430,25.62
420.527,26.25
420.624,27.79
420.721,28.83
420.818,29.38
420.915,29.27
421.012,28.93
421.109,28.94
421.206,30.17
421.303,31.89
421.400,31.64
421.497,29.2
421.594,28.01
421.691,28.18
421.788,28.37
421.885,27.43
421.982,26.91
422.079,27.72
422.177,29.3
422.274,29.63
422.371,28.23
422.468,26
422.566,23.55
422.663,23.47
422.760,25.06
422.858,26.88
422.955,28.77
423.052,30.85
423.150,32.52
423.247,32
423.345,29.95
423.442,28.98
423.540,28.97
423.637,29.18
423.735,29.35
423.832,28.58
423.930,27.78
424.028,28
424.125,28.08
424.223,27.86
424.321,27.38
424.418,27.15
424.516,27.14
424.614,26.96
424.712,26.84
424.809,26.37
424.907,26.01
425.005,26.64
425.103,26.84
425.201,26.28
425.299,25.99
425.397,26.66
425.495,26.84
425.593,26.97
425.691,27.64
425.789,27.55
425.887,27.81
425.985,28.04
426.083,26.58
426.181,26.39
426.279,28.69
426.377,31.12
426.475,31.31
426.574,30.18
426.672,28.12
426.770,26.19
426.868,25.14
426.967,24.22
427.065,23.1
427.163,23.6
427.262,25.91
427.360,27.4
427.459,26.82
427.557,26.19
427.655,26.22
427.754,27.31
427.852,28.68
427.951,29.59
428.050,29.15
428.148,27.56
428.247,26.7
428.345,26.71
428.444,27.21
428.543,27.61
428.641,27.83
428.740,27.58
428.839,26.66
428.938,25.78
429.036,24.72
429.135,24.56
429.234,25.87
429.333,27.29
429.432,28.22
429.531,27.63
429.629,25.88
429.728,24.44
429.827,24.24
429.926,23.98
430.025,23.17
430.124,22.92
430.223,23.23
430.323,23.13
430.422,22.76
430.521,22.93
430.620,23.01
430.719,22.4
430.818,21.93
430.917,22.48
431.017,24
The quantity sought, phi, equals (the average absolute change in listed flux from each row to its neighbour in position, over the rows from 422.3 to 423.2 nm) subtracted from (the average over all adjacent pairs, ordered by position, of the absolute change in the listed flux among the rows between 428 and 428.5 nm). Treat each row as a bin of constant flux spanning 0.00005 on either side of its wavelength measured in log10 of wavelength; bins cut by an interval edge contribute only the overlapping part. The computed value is -1.0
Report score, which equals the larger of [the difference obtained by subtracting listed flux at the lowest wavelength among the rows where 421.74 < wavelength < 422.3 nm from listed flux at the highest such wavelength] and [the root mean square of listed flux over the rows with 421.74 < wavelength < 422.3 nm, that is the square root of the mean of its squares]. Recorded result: 28.2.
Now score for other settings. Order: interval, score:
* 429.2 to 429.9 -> 26.3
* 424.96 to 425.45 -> 26.5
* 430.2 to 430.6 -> 23.0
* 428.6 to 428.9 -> 27.4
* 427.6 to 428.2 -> 28.1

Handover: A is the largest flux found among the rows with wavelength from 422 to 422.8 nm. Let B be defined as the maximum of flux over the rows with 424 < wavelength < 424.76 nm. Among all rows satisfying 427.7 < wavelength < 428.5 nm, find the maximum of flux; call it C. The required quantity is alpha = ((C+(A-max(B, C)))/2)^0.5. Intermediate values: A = 29.63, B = 28.08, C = 29.59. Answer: 3.85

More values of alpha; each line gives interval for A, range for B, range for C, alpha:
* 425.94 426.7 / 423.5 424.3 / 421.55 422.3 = 3.96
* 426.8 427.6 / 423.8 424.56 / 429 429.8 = 3.68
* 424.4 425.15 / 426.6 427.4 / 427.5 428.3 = 3.68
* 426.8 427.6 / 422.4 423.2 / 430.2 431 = 3.01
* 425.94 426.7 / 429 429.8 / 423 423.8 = 3.96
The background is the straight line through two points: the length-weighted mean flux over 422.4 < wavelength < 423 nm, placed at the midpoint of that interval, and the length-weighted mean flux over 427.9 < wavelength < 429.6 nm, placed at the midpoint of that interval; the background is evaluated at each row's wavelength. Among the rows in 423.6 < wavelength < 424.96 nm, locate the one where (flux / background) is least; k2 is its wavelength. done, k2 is 424.907 nm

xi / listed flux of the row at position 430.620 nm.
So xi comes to 23.01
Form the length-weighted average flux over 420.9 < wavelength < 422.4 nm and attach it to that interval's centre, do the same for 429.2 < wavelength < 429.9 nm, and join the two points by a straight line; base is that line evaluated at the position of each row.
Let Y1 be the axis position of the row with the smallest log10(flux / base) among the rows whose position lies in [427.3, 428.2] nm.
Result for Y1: 427.557 nm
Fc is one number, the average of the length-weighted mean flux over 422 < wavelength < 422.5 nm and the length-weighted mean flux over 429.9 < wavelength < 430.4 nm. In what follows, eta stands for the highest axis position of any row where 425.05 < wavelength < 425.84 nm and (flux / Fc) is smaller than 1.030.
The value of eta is 425.299 nm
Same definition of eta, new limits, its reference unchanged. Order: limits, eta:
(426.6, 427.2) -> 427.163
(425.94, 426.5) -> 426.181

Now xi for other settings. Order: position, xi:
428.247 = 26.7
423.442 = 28.98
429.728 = 24.44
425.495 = 26.84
